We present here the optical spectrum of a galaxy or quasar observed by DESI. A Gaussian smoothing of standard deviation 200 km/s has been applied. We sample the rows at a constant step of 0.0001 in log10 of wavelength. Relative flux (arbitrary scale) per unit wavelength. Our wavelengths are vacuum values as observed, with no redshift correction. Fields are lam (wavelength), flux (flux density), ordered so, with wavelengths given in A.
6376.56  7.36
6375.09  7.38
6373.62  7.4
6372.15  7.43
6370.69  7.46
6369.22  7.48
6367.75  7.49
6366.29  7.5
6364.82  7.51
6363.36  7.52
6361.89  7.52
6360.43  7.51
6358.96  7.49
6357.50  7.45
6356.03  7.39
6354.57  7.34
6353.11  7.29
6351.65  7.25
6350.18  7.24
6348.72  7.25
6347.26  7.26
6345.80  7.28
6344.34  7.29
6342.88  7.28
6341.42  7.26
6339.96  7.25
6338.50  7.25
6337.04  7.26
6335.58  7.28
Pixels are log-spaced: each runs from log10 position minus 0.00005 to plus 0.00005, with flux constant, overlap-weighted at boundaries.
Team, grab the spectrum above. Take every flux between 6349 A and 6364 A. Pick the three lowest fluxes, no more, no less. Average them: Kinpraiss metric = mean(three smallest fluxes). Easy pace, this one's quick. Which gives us 7.26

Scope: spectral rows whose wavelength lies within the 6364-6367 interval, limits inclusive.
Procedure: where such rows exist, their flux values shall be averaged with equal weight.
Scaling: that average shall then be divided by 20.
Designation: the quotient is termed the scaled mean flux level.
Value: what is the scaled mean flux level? 0.375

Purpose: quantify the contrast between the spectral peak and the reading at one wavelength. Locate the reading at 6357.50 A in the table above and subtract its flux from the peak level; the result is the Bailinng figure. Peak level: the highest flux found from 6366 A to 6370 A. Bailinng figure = 0.05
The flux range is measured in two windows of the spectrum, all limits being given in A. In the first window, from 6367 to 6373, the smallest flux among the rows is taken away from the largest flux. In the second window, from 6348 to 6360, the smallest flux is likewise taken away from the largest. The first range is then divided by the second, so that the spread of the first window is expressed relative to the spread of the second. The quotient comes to 0.2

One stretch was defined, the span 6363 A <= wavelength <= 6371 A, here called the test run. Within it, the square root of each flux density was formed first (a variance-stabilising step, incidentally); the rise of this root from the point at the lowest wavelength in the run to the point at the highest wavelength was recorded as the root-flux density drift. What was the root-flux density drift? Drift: -0.011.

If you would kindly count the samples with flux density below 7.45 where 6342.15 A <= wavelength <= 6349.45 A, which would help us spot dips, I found 5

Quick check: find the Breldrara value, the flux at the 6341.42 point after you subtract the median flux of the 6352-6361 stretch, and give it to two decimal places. -0.16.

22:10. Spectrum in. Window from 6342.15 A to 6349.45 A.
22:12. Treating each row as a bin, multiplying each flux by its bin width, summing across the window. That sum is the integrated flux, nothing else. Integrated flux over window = 53.1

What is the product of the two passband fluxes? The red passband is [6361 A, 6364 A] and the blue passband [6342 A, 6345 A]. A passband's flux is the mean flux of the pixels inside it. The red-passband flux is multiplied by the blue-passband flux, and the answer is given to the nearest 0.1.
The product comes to 54.8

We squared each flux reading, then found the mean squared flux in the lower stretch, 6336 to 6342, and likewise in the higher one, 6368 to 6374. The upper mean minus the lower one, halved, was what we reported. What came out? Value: 1.4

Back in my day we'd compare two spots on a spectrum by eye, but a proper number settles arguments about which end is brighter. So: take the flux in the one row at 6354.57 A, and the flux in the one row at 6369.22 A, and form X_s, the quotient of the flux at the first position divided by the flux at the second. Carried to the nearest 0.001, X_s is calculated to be 0.981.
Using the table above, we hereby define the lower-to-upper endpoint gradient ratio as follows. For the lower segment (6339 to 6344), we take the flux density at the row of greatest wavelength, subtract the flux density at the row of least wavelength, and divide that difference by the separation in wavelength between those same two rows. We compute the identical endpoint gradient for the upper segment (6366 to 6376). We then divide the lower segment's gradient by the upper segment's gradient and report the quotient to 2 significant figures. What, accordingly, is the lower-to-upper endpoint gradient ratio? -0.75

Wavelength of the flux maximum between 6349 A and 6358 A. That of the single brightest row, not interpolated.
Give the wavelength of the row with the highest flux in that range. 6357.50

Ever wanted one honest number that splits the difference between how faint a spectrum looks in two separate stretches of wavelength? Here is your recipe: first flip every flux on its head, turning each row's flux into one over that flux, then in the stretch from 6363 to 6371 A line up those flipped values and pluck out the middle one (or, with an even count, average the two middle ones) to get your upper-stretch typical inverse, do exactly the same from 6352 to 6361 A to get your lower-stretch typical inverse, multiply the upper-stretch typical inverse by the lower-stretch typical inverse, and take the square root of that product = 0.134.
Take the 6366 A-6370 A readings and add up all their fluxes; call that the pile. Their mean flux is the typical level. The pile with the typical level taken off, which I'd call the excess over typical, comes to 15.0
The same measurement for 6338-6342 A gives 14.5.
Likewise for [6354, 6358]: 14.8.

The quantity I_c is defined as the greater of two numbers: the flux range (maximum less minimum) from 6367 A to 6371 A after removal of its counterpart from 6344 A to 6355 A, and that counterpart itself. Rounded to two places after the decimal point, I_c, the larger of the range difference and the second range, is 0.10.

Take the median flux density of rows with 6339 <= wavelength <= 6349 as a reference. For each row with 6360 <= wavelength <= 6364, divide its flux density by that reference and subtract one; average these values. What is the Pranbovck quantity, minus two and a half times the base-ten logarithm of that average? 3.6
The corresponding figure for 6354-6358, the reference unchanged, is 4.3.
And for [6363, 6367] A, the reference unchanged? 3.7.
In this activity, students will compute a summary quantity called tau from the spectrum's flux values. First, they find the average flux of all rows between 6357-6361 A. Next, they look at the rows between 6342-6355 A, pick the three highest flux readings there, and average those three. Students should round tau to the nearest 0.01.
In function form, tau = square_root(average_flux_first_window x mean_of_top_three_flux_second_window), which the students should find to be 7.39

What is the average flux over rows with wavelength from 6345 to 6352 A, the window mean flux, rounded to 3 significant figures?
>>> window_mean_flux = 7.26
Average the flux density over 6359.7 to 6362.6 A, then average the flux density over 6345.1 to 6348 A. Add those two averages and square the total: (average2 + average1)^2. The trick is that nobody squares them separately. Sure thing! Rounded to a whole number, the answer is 219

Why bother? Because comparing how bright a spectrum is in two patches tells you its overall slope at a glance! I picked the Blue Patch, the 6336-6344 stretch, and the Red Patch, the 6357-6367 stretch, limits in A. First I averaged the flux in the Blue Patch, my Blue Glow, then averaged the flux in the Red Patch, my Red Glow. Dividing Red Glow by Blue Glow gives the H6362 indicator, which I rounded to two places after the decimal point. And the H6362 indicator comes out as 1.03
